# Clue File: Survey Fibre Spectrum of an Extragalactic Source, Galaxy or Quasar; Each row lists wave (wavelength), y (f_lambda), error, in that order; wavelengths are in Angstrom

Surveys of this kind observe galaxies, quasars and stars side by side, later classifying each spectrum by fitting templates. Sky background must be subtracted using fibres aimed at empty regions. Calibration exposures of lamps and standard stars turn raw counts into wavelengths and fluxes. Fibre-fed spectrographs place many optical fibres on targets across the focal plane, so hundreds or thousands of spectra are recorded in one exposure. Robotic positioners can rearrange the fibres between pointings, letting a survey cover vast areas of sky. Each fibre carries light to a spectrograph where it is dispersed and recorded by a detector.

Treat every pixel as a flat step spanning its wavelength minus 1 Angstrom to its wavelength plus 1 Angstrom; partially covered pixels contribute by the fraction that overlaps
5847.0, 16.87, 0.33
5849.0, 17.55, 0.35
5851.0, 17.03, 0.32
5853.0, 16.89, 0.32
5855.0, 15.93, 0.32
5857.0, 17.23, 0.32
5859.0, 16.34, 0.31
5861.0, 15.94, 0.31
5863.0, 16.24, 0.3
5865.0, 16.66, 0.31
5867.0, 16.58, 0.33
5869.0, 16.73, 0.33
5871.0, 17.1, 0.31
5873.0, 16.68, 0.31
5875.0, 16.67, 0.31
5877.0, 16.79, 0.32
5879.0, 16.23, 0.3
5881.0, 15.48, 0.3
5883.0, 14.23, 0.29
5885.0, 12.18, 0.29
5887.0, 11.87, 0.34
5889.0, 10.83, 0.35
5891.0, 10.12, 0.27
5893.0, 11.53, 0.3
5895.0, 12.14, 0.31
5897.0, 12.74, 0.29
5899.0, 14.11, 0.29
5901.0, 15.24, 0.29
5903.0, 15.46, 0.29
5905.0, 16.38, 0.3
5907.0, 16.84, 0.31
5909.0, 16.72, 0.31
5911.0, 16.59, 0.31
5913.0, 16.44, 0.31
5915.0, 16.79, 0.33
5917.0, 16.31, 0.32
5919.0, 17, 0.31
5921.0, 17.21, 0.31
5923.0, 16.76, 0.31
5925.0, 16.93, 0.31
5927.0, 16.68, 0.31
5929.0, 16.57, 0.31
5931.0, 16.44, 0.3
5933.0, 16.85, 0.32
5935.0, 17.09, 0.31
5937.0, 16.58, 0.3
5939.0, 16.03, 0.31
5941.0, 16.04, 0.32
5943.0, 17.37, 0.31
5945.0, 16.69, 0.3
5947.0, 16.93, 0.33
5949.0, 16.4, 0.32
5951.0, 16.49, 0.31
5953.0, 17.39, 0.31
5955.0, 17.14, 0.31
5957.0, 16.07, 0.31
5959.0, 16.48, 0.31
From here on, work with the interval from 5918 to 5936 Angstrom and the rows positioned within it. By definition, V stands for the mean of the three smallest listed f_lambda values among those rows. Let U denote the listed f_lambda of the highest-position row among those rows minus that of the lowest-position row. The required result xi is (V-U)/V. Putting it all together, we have 0.99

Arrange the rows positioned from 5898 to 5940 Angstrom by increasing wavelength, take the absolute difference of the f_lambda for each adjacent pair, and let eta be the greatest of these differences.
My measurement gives 1.1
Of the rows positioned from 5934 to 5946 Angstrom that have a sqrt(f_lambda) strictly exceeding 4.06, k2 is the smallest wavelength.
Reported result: 5935.0 Angstrom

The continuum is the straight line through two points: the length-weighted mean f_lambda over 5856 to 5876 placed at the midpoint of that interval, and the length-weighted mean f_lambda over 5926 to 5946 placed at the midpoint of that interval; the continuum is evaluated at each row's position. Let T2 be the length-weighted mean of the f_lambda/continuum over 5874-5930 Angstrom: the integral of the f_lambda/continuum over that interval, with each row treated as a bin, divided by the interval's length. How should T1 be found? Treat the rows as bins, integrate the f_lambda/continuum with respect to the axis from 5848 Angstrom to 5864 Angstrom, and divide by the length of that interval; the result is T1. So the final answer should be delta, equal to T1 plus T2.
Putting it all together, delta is 1.91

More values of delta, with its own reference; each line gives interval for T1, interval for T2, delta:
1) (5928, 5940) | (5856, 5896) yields 1.89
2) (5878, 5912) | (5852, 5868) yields 1.84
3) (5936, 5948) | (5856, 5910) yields 1.90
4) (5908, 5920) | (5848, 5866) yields 2.00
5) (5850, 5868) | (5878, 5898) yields 1.76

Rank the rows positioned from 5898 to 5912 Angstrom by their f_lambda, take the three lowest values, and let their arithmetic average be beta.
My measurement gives 14.94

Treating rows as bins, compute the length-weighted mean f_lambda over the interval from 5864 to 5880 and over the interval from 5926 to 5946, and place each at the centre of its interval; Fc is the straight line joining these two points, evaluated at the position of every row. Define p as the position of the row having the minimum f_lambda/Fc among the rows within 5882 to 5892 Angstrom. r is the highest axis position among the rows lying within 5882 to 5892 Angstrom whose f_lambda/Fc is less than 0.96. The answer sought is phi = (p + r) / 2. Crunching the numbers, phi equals 5891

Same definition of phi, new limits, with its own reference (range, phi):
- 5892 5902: 5897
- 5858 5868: 5861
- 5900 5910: 5902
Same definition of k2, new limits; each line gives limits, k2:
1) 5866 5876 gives 5867.0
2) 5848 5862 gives 5849.0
